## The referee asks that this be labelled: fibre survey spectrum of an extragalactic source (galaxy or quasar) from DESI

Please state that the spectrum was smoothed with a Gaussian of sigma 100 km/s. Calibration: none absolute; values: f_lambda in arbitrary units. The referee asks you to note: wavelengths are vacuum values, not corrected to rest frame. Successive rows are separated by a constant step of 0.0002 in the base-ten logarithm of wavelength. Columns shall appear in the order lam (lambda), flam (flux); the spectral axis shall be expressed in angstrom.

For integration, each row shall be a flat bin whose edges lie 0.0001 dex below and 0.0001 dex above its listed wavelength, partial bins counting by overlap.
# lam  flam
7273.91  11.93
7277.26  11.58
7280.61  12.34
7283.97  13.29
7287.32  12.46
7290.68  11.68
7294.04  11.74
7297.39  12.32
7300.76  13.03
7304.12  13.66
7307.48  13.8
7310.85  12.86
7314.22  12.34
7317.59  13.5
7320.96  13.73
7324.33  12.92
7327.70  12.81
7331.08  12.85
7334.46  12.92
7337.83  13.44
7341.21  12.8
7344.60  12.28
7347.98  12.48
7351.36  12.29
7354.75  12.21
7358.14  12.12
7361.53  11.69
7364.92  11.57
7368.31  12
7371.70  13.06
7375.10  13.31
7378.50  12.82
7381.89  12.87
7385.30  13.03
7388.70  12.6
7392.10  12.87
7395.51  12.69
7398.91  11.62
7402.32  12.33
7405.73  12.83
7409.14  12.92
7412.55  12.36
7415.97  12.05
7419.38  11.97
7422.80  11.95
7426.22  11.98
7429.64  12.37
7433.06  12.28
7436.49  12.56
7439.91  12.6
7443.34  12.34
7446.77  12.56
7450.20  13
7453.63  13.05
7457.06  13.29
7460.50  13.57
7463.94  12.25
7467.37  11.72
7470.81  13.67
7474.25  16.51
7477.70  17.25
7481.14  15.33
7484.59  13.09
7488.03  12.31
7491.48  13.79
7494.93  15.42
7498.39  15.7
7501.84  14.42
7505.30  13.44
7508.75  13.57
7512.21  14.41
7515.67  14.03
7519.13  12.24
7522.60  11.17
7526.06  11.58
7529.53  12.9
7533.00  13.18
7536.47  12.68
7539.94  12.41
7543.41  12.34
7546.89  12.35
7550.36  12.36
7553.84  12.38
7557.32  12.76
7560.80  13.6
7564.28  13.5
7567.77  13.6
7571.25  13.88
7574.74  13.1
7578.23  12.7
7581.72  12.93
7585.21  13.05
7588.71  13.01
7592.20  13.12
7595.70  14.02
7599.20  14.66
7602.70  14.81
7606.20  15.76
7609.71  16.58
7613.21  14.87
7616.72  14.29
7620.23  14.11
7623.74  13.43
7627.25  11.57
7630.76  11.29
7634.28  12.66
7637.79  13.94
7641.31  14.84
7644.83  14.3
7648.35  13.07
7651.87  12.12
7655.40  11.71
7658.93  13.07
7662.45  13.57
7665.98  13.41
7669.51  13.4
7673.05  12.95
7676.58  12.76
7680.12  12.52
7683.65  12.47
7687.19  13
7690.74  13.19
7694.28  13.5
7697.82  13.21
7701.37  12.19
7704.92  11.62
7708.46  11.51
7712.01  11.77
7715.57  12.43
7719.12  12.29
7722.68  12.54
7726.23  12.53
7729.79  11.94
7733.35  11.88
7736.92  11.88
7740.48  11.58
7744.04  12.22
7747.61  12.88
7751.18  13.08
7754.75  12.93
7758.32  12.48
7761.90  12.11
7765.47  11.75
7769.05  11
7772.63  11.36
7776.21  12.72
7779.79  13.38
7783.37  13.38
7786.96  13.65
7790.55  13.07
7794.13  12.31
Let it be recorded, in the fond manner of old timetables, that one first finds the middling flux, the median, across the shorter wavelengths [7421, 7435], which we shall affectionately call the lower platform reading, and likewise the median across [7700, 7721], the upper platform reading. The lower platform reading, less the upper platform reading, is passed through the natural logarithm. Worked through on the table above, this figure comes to -1.90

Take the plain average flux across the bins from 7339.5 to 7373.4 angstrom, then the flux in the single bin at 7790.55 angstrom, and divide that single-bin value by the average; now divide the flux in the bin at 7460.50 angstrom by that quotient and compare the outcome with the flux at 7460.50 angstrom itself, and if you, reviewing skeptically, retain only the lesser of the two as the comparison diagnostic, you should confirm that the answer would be 12.7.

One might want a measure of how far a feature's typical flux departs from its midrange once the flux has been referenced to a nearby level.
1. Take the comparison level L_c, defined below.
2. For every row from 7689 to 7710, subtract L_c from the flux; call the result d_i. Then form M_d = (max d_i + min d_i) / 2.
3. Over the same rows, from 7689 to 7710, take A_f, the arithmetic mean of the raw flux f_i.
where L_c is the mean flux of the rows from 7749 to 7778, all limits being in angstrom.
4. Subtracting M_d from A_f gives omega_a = 12.2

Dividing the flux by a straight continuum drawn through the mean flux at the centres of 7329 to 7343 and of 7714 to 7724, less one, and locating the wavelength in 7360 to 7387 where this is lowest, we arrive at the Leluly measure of 7364.92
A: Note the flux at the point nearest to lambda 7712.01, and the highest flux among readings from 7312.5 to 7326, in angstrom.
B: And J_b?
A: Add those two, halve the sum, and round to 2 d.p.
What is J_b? 12.75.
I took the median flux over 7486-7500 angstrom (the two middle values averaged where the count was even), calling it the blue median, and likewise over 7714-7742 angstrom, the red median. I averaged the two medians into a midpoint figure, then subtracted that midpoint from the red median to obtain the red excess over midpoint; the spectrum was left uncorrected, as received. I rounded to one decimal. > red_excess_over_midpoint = -1.2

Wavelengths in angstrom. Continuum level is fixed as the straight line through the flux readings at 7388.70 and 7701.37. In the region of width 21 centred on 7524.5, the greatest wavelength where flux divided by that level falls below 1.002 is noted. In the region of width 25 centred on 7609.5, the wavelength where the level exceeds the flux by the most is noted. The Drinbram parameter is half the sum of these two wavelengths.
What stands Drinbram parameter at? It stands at 7573.1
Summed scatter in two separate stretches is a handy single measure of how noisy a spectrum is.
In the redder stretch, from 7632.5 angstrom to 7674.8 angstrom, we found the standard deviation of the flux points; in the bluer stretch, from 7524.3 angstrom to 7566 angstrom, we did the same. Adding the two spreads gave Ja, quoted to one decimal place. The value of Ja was 1.4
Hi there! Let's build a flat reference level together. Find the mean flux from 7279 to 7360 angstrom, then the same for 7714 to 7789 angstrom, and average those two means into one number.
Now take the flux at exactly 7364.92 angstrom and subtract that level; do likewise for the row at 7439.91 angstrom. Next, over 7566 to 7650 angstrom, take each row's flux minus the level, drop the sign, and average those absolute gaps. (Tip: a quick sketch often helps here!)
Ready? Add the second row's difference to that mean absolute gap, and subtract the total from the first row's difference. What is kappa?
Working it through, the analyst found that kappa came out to -2.4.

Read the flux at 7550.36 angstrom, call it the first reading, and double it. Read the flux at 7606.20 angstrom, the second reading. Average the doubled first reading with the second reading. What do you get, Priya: 20.2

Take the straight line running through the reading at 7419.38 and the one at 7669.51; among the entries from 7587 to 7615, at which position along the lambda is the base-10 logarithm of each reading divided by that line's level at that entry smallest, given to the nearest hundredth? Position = 7588.71 angstrom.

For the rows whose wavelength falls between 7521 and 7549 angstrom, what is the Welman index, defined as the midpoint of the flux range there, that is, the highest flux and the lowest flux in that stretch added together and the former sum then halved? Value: 12.2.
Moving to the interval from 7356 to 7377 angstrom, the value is 12.4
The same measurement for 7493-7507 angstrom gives 14.6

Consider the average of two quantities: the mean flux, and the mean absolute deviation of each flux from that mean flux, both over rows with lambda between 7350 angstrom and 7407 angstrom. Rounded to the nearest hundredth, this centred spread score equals 6.46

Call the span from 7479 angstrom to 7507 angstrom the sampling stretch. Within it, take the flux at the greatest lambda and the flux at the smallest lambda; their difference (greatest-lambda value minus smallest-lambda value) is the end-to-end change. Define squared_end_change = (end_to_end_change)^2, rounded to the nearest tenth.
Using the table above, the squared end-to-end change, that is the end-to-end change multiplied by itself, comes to 3.6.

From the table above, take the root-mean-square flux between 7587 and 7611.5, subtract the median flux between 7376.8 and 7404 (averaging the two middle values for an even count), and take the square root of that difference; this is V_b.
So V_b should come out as 1.4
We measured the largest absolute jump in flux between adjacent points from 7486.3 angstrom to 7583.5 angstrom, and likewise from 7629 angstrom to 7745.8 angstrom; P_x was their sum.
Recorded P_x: 3.2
